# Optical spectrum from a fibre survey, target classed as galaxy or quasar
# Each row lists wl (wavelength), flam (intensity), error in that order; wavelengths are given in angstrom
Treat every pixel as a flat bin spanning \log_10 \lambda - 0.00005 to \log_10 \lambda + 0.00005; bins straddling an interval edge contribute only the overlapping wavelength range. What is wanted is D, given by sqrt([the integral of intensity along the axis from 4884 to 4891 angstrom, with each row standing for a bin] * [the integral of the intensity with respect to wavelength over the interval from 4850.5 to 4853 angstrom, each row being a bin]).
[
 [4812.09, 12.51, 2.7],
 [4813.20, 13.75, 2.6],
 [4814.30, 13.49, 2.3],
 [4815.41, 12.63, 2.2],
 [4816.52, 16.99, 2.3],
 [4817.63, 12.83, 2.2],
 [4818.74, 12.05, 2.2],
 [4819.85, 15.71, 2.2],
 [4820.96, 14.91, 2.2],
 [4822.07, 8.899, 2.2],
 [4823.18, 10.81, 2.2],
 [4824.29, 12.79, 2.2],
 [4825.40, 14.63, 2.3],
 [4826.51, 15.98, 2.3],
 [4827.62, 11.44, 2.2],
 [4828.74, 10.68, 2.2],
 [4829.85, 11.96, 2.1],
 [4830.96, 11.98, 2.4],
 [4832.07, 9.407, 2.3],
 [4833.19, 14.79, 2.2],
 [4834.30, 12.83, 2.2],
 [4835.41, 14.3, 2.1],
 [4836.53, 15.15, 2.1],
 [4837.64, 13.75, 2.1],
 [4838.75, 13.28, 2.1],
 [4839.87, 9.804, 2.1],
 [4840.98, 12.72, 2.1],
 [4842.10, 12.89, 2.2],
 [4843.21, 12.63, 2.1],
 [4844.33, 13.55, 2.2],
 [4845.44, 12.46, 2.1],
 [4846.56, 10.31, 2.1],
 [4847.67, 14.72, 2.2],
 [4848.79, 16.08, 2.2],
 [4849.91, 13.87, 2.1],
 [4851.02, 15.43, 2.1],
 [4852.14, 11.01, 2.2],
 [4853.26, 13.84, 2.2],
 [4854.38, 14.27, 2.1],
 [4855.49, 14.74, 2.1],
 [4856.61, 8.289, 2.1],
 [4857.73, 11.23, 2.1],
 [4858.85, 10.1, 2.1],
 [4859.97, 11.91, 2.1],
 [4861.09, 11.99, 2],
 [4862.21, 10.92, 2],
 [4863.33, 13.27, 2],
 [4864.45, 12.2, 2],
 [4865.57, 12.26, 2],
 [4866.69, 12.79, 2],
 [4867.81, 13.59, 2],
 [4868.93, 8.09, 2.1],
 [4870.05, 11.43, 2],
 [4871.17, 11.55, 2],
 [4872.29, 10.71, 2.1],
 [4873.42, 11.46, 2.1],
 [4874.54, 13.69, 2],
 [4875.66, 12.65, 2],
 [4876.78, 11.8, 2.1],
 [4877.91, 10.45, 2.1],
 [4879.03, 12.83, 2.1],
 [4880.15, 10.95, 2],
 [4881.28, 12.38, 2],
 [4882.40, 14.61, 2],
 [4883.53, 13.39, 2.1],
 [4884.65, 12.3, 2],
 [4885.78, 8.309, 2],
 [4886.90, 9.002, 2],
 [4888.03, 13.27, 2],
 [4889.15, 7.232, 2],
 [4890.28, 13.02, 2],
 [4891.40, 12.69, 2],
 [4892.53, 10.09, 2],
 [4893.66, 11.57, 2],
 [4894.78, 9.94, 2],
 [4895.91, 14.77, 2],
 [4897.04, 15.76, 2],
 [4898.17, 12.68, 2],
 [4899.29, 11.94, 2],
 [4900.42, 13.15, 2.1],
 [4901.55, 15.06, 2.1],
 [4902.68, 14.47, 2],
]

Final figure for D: 50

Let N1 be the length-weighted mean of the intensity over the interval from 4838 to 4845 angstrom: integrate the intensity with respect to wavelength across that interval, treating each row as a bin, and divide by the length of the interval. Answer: 12.5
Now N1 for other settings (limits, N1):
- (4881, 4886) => 12.4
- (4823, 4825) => 12.2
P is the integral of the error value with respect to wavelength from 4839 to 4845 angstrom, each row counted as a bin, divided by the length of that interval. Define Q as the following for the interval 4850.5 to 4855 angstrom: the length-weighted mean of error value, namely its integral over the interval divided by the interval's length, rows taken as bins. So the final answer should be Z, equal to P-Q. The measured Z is -0.01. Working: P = 2.14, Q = 2.15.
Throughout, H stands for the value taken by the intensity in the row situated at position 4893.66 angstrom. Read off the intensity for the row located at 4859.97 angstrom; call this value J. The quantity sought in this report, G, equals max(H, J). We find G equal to 11.9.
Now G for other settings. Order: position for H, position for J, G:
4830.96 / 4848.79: 16.1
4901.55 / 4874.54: 15.1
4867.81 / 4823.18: 13.6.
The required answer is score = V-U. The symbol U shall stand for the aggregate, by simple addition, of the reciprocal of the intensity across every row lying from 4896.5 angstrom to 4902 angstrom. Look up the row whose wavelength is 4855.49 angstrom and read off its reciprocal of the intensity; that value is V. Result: -0.30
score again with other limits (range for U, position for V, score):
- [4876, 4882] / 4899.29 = -0.35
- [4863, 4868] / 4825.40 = -0.32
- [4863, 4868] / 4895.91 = -0.32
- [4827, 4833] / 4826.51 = -0.39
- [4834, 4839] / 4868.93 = -0.24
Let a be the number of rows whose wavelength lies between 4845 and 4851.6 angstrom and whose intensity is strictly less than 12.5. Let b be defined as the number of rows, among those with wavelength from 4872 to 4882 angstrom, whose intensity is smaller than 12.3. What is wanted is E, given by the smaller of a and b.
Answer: 2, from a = 2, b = 5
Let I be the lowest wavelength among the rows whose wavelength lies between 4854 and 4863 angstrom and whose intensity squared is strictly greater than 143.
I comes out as 4854.38 angstrom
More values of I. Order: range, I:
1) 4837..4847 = 4837.64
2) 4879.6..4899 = 4881.28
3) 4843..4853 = 4843.21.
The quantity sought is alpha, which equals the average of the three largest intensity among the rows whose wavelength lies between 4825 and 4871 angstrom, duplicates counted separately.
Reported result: 15.8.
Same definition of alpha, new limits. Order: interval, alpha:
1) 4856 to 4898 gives 15.0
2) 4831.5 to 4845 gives 14.7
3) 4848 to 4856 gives 15.4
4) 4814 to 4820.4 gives 15.4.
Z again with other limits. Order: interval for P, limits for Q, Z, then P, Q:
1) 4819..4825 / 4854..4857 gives 0.10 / 2.20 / 2.10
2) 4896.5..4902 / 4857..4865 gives 0.00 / 2.04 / 2.04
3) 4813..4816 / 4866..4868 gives 0.34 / 2.34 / 2.00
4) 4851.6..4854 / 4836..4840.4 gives 0.09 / 2.19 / 2.10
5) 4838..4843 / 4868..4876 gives 0.08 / 2.12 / 2.04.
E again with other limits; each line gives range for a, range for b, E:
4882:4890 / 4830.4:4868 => 4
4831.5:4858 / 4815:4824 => 3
